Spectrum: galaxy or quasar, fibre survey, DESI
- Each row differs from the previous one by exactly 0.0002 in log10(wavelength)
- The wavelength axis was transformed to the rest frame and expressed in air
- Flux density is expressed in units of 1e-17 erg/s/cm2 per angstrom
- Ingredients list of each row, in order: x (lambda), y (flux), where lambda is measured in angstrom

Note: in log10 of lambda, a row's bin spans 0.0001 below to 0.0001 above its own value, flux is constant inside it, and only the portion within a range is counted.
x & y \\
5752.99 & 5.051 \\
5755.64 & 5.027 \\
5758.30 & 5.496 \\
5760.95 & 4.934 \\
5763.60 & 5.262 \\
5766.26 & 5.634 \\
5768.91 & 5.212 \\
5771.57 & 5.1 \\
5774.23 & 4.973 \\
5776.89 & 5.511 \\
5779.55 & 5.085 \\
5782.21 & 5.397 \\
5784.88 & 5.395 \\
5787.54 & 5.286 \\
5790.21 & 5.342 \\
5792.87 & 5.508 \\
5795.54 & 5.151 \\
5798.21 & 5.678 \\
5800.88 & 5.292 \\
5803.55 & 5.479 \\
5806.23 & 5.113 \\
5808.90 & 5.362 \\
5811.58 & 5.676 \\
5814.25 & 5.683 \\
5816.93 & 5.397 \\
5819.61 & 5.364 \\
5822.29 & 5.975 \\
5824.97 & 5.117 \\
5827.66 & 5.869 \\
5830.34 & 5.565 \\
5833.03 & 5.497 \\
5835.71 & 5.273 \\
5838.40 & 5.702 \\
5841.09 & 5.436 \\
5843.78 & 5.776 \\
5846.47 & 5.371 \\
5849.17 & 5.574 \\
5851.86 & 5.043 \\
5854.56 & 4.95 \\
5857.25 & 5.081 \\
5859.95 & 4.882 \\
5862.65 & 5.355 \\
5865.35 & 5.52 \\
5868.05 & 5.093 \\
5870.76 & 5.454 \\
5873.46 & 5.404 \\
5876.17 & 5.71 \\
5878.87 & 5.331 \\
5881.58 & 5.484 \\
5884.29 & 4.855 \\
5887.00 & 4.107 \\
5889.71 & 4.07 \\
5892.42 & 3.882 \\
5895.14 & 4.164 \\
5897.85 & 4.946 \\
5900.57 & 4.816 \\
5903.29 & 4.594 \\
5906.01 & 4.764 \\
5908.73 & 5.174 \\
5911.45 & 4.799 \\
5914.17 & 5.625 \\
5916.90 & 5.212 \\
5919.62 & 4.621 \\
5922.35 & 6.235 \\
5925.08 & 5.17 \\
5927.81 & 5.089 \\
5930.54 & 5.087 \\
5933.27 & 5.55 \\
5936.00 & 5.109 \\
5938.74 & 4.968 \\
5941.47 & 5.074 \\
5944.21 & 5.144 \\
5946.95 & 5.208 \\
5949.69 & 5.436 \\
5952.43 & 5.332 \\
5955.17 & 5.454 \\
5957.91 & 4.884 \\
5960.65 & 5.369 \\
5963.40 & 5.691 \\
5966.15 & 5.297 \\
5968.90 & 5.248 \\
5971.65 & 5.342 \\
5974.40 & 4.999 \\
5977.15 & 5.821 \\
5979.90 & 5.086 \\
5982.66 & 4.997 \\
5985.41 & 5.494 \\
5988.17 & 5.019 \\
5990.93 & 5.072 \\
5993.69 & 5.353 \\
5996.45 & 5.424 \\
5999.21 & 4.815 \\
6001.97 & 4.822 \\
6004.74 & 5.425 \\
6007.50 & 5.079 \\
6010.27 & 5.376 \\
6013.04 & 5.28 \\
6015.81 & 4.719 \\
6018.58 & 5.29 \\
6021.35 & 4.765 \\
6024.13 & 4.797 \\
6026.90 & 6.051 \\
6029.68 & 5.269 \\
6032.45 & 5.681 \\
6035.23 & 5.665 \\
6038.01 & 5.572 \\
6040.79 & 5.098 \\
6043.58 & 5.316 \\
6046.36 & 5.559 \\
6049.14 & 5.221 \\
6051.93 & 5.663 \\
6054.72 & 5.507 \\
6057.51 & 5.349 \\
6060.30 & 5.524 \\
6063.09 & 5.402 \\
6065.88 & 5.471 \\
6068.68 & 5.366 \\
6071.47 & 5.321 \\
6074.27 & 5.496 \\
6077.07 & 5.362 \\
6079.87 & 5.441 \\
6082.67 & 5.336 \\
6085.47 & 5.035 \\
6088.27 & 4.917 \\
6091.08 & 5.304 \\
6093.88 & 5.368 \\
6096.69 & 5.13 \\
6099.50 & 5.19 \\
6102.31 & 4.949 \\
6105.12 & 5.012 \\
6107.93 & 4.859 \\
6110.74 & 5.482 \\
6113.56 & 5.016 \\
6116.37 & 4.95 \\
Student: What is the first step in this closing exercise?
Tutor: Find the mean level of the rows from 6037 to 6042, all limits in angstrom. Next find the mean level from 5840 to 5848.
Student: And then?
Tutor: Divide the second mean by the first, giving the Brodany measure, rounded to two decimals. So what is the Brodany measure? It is 1.04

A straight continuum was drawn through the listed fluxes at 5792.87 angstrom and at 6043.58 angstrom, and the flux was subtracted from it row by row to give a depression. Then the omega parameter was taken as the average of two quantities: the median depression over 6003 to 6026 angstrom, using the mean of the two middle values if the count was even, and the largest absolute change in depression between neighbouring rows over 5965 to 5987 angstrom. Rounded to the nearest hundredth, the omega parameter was 0.49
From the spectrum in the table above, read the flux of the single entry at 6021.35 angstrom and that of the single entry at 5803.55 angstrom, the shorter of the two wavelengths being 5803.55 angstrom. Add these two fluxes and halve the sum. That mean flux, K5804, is 5.12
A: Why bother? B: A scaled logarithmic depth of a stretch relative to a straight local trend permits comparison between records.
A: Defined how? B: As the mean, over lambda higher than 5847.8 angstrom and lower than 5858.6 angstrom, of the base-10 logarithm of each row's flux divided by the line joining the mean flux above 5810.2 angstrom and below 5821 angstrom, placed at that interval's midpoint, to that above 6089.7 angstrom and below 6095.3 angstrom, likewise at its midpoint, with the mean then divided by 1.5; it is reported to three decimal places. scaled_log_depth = -0.019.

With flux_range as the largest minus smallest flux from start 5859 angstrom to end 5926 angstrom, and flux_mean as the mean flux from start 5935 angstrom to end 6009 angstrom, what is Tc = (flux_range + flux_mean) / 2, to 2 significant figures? 3.8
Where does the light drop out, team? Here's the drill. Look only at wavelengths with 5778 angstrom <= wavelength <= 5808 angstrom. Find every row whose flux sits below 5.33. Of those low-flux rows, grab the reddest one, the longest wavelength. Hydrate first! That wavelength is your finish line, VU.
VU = 5806.23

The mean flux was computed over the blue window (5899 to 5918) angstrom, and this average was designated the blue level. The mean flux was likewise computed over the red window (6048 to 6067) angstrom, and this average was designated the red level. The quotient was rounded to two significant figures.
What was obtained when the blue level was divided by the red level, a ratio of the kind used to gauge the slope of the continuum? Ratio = 0.92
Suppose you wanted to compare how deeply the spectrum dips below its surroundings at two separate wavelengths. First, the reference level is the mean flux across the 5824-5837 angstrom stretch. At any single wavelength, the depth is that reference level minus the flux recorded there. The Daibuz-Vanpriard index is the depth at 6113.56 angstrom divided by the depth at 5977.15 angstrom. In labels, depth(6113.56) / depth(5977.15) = -1.3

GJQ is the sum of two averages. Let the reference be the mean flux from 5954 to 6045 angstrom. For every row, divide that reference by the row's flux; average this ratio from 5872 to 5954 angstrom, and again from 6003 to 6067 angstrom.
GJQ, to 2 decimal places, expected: 2.04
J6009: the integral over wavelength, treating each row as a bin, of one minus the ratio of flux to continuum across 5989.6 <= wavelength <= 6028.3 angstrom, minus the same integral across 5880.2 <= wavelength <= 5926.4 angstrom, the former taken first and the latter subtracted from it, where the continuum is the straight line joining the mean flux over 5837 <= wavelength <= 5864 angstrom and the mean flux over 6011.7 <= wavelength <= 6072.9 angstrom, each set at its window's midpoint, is -2.7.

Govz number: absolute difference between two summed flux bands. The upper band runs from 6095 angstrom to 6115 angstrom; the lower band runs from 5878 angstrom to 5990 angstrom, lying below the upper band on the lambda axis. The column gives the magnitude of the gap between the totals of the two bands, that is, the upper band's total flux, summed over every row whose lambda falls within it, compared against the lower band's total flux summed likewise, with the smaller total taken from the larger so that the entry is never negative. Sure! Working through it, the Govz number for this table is 173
